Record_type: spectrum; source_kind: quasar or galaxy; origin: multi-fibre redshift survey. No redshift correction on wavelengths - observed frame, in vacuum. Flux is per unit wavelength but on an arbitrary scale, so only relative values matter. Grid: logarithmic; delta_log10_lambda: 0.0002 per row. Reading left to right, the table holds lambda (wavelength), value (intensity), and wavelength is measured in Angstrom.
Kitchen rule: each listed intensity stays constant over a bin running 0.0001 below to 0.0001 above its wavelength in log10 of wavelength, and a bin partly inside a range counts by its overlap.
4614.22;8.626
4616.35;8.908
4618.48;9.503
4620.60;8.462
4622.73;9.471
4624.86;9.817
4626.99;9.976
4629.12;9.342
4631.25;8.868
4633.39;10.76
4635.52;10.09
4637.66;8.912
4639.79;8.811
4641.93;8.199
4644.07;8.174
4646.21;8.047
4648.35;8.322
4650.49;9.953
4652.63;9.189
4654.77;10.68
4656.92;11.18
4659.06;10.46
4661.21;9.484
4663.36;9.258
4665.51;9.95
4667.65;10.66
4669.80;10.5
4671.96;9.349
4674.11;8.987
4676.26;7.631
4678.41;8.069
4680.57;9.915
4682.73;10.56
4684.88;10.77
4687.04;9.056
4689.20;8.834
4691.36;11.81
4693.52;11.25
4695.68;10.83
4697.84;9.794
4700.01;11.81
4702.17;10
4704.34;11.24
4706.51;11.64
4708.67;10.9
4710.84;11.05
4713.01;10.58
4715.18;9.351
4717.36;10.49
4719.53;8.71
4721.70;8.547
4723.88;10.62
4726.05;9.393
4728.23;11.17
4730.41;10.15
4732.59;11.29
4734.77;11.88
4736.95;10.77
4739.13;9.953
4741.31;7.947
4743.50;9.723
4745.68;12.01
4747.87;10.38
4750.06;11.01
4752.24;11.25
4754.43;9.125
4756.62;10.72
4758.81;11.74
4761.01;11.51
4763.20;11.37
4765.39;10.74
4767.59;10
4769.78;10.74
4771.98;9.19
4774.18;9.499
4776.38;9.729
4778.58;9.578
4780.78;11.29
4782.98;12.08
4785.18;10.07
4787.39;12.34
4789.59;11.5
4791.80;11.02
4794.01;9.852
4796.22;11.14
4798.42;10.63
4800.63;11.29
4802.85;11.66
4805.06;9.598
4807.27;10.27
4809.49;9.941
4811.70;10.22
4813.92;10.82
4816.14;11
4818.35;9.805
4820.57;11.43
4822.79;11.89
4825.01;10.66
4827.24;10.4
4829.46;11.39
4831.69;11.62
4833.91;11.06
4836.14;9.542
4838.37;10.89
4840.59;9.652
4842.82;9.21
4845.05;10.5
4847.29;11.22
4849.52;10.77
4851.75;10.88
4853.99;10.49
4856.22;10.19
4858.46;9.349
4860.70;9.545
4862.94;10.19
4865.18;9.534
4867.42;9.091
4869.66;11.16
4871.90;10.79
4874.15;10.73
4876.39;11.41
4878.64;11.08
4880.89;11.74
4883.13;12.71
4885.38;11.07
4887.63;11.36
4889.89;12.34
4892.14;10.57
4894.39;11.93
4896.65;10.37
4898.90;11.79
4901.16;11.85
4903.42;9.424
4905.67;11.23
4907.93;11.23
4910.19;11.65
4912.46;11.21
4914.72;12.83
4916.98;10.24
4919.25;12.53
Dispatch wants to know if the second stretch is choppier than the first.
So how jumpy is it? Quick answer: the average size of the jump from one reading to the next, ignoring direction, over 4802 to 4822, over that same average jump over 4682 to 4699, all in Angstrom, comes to 0.85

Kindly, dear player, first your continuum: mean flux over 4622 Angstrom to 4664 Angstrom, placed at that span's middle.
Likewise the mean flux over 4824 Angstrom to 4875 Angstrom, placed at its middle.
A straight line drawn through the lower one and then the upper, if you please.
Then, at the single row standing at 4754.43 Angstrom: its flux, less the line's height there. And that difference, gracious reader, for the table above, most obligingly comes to -0.8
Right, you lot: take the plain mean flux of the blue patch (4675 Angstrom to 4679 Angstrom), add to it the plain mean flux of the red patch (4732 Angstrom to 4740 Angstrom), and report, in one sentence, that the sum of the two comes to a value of 19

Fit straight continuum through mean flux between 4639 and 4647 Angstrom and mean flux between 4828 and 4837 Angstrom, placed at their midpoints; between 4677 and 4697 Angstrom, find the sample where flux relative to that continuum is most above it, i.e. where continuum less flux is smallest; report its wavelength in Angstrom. 4691.36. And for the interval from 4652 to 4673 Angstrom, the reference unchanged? 4656.92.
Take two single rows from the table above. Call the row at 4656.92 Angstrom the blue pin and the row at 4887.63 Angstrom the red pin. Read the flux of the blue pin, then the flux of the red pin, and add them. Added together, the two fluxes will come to 22.5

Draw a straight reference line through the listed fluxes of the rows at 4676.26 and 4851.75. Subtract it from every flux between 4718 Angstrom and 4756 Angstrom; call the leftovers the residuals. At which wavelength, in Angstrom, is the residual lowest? 4741.31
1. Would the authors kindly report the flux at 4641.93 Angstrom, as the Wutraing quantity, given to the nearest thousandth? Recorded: 8.199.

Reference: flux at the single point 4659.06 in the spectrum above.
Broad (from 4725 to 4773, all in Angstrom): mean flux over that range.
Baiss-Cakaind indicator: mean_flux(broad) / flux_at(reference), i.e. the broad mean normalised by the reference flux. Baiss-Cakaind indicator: 1.01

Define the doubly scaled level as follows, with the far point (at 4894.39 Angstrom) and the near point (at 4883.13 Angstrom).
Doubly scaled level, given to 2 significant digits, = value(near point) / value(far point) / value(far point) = 0.089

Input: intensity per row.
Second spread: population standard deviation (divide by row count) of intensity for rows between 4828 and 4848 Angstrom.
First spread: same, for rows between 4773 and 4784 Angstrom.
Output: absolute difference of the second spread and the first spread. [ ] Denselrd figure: 0.2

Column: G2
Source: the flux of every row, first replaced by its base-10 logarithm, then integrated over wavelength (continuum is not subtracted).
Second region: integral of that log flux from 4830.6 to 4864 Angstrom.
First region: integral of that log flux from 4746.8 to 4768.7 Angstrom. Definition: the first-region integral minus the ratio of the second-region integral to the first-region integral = 21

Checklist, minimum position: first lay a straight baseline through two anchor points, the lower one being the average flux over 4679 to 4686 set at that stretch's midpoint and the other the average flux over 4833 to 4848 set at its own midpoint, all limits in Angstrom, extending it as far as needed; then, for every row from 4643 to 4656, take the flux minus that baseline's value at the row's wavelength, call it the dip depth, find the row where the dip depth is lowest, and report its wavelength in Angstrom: 4646.21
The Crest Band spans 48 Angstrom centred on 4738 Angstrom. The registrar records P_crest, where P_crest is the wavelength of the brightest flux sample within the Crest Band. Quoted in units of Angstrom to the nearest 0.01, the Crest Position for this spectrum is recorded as 4745.68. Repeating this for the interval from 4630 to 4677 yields 4656.92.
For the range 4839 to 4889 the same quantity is 4883.13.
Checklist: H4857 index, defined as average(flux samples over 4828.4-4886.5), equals 10.61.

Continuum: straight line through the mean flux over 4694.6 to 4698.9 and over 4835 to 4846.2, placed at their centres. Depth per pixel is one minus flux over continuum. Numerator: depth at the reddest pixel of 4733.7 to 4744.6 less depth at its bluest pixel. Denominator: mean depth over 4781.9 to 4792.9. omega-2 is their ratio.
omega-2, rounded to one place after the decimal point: -1.6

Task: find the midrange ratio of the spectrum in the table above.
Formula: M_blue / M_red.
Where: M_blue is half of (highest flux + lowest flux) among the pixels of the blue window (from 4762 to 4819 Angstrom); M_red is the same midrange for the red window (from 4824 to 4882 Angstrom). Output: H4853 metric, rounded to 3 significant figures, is 1.03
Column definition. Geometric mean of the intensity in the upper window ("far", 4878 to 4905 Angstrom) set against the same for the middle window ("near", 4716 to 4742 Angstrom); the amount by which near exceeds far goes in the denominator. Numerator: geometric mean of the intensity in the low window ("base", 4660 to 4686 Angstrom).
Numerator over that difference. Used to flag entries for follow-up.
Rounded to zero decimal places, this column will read -7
